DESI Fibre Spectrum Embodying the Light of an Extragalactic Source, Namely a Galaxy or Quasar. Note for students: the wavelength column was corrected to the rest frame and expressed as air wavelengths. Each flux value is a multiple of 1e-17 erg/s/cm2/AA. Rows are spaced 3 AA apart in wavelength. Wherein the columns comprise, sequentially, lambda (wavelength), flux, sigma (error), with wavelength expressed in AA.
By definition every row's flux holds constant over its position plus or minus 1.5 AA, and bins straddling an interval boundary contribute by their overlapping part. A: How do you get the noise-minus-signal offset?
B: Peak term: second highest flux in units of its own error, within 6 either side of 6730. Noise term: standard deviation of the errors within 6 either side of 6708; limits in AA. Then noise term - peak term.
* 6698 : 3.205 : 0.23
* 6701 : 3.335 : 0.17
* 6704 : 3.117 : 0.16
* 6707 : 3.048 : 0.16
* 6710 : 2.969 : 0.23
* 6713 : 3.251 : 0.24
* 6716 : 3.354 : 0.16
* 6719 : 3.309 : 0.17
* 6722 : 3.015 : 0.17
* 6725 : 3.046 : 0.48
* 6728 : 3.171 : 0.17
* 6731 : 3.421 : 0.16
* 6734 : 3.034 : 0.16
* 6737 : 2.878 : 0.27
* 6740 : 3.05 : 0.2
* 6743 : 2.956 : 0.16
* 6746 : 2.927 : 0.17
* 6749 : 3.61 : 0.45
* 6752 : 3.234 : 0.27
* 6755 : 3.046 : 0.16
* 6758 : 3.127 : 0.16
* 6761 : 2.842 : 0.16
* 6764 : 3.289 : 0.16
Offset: -18.9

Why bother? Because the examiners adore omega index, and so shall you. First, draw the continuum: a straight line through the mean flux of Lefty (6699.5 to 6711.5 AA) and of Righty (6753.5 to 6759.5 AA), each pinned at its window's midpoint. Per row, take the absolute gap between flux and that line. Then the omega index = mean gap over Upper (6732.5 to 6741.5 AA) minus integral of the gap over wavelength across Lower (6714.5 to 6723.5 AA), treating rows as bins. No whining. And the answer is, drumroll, -1.5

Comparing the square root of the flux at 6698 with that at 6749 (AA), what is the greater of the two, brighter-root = 1.90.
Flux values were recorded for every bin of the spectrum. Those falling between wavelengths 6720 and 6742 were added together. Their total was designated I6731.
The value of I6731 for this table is 22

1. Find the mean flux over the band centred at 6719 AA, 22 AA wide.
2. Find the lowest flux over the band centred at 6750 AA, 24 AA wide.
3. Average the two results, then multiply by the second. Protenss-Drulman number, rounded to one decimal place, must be 8.5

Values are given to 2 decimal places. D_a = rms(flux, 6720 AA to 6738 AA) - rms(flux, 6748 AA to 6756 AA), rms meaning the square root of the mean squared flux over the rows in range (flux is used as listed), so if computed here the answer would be -0.21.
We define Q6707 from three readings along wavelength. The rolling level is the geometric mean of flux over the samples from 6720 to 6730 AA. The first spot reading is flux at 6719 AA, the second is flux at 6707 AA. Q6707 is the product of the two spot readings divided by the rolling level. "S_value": 3.28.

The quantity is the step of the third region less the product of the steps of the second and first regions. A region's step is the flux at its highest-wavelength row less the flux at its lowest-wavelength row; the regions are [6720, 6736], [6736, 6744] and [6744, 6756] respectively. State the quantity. 0.1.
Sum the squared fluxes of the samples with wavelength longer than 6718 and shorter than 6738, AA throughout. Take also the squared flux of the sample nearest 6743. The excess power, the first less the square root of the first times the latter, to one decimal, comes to 44.1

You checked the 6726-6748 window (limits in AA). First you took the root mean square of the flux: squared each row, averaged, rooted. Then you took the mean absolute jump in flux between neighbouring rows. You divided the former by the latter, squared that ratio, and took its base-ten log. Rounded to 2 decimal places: 2.46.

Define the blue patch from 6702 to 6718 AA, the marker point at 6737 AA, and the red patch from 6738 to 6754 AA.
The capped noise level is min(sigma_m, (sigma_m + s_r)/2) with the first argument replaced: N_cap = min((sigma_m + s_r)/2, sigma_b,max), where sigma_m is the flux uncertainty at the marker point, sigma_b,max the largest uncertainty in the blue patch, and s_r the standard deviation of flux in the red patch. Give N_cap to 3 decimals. 0.240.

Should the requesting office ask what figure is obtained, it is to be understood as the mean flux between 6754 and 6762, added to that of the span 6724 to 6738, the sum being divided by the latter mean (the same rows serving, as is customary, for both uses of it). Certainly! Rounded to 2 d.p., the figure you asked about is 1.97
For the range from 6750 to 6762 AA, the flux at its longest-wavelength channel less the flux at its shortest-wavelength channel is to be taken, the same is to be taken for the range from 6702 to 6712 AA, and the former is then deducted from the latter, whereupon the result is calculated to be 0.24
